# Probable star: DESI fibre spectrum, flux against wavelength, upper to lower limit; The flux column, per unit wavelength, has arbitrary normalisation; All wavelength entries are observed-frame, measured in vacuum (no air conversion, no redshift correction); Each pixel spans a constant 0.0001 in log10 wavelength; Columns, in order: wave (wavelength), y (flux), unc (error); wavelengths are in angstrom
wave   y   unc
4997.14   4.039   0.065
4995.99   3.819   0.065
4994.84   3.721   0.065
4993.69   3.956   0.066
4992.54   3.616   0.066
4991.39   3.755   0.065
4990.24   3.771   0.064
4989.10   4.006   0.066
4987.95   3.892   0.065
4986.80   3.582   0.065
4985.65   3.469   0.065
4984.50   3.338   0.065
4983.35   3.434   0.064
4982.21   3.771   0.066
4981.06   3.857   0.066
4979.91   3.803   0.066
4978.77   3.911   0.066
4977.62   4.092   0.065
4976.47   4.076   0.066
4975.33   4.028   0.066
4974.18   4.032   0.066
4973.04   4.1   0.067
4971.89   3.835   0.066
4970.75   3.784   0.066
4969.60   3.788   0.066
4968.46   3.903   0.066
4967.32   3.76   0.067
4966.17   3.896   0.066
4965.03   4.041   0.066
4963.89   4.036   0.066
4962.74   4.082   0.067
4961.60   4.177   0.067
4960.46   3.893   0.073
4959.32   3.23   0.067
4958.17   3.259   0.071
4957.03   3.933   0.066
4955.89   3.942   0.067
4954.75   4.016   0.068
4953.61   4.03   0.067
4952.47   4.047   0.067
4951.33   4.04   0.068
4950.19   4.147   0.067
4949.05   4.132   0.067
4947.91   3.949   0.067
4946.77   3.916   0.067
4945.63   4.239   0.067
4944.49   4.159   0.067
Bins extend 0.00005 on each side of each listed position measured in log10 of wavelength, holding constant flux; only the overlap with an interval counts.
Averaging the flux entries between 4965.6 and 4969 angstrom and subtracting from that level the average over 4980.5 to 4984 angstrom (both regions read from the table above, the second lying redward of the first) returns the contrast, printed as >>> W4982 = 0.17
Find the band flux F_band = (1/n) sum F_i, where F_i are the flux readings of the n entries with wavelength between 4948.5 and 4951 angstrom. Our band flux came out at 4.1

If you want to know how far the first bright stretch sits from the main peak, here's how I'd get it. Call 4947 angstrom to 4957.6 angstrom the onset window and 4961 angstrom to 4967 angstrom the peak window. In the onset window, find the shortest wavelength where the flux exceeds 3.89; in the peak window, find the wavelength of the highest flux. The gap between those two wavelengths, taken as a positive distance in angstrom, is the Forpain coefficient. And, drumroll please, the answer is 13.7 angstrom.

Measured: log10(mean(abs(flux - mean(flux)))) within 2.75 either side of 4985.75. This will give -0.81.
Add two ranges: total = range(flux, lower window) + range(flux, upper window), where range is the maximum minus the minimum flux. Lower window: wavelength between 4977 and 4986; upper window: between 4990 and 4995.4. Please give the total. 1.1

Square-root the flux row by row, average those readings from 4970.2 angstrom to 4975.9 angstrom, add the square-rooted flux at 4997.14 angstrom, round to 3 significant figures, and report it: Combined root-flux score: 4.00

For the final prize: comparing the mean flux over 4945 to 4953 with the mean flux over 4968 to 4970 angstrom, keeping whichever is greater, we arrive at 4.07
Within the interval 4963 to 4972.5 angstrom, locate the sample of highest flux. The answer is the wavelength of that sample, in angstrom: 4965.03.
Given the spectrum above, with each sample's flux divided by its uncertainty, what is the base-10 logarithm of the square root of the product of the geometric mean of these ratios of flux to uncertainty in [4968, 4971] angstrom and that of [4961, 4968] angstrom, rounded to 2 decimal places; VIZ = 1.77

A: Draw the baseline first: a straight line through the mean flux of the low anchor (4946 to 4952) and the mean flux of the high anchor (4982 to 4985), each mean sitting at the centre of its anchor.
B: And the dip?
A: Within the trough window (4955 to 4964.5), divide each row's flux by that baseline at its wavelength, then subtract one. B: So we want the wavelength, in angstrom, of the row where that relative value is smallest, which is 4959.32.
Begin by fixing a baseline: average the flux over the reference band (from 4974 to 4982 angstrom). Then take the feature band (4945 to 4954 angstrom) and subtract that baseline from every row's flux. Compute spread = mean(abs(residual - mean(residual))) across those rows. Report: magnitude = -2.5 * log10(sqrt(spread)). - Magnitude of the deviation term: 1.4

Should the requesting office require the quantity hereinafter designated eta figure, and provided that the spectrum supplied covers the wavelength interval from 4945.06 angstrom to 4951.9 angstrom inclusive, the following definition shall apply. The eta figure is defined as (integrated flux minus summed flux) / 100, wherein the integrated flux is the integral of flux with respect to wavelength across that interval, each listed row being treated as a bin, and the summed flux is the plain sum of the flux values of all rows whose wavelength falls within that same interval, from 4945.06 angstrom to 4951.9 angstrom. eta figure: 0.0341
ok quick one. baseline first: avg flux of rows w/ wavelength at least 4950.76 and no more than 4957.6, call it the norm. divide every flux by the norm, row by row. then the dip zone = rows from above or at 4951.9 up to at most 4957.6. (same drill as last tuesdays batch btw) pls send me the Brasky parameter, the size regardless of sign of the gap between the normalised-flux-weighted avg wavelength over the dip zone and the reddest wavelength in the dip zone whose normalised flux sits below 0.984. 2.3 angstrom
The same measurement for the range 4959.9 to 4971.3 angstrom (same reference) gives 5.2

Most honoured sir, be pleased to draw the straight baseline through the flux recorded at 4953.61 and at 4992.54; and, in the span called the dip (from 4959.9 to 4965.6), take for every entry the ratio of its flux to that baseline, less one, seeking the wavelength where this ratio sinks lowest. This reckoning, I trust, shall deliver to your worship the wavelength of 4960.46 angstrom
